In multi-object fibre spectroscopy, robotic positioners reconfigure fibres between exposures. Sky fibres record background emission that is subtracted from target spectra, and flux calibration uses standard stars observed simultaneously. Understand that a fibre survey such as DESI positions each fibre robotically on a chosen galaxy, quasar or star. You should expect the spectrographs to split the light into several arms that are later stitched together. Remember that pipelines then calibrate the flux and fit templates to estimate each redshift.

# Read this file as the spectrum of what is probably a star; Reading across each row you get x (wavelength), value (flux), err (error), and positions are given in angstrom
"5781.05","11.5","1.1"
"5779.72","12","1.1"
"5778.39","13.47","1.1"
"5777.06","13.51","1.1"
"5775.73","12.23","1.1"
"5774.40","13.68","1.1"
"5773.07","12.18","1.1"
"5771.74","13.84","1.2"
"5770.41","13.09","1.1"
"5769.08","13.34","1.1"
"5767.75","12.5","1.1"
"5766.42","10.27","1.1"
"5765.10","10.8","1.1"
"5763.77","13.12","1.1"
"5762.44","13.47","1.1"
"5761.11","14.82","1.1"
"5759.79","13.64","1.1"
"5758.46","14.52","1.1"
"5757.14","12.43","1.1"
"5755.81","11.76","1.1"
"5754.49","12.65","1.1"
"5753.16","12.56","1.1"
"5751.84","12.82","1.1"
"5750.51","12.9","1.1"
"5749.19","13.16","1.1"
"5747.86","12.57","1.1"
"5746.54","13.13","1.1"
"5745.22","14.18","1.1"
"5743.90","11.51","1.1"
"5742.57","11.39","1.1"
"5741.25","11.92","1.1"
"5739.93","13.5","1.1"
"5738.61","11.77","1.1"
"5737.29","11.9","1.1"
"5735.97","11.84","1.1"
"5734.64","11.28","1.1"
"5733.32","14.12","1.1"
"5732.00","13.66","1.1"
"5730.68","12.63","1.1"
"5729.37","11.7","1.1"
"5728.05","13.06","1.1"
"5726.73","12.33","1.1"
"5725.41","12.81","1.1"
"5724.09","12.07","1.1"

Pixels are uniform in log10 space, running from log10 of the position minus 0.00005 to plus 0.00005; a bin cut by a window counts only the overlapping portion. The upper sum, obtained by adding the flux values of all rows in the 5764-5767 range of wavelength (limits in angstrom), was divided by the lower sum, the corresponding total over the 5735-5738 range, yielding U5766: 0.89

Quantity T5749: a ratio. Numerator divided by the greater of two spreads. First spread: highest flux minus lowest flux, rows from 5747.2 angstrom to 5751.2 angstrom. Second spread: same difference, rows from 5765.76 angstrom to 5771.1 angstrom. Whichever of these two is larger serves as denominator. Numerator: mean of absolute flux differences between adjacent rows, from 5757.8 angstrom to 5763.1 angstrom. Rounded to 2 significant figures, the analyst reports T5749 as 0.37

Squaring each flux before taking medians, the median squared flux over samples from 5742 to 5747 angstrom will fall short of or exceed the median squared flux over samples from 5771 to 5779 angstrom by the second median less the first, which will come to 30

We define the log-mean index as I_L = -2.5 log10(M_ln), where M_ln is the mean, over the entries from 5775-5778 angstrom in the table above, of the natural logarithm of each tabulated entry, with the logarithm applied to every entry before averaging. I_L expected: -1.02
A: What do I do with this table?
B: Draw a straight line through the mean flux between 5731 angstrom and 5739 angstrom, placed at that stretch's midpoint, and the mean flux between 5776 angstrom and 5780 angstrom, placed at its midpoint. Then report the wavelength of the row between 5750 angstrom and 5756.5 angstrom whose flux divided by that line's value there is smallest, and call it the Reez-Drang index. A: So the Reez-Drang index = 5755.81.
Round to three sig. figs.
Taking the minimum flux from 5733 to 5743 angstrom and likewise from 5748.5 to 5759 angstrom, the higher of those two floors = 11.8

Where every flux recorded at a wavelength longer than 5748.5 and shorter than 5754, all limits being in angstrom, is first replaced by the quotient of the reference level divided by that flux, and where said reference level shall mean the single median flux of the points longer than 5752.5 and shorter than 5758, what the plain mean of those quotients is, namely 0.97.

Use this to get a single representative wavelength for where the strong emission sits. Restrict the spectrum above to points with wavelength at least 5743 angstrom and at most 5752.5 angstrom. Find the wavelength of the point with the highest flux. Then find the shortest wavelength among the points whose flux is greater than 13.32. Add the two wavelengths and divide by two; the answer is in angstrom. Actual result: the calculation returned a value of 5745.2 angstrom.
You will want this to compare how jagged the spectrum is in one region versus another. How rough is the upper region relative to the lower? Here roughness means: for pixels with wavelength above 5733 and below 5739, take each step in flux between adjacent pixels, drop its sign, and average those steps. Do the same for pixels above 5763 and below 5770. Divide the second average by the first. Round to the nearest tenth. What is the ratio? 1.6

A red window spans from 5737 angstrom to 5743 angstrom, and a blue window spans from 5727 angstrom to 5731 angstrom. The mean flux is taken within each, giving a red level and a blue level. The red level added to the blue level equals 24.6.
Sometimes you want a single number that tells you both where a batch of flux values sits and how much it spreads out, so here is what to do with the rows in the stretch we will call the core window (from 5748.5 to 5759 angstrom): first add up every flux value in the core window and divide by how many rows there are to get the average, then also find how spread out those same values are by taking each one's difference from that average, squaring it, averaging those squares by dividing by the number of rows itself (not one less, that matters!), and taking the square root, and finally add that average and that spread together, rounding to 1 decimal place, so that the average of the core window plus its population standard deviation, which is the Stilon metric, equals 13.6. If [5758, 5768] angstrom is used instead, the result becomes 14.4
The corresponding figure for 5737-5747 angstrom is 13.4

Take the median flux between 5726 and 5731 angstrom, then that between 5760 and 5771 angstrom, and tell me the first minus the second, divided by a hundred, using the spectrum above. -0.006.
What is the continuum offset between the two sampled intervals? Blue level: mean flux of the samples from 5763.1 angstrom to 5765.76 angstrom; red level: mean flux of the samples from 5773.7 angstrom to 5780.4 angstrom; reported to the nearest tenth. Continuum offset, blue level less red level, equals -1.0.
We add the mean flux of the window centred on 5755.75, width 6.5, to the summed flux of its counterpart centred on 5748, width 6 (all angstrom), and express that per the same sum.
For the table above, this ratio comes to 1.19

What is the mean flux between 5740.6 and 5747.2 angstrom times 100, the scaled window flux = 1243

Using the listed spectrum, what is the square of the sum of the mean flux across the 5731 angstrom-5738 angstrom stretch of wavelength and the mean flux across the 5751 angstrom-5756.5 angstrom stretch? 625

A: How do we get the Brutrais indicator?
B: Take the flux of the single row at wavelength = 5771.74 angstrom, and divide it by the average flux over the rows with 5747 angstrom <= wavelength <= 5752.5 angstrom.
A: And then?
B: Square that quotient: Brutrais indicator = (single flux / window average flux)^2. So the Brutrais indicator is 1.16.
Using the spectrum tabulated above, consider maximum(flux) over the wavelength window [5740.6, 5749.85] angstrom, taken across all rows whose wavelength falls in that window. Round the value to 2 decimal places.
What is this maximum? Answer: 14.18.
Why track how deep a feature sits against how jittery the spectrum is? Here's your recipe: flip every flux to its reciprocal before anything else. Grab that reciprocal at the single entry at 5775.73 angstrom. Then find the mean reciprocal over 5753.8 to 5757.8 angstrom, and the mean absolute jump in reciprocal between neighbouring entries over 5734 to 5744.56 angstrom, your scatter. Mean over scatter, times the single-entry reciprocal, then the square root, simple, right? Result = 1.2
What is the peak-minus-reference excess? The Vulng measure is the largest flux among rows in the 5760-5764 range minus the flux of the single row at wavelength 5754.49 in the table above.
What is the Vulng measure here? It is 2.2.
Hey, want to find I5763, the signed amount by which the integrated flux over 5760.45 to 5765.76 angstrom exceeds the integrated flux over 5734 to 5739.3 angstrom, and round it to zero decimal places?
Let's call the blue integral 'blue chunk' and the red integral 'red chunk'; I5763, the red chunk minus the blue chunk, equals 7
